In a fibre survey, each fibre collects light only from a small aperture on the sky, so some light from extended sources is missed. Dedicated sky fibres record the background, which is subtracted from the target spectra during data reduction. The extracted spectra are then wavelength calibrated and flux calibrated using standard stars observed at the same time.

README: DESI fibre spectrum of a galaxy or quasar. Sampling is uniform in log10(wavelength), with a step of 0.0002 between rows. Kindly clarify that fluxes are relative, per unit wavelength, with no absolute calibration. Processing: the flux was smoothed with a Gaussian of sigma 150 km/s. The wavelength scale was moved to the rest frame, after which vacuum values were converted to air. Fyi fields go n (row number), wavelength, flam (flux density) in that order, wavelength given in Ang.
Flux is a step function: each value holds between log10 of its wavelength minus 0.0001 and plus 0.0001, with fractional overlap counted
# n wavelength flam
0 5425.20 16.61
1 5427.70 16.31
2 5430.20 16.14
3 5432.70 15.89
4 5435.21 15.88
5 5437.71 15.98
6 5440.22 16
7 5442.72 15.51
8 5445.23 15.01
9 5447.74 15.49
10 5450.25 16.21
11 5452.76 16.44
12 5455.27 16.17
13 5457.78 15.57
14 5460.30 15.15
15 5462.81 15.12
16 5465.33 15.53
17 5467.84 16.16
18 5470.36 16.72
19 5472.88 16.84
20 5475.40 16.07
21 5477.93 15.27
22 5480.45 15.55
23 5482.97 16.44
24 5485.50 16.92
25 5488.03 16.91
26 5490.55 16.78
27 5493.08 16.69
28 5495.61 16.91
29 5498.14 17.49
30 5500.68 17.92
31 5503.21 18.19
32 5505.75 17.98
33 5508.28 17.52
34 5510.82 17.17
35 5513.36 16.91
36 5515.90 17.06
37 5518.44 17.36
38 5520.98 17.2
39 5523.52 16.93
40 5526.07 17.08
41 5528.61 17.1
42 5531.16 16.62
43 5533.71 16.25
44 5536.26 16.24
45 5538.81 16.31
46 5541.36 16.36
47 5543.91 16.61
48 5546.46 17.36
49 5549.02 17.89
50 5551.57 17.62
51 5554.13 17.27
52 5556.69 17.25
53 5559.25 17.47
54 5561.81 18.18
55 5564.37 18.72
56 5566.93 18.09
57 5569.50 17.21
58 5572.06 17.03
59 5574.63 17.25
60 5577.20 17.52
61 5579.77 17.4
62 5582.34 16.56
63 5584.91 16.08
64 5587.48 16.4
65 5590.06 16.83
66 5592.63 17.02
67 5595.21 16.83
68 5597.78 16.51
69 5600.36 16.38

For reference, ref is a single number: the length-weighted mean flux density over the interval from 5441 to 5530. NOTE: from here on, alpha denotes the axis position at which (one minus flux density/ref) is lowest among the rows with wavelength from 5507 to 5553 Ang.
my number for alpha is 5549.02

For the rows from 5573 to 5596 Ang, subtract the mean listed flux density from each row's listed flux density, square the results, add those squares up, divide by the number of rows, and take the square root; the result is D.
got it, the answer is 0.45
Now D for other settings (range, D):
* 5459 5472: 0.62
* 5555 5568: 0.53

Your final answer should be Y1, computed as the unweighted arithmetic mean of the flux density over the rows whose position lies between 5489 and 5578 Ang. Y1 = 17.2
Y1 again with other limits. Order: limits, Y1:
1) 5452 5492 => 16.1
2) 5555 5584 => 17.5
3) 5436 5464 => 15.7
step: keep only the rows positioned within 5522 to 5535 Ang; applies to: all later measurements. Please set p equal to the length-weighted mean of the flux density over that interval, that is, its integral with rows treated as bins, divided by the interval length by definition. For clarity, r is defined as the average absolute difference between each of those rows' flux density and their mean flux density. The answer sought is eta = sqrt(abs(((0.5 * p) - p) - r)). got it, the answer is 2.95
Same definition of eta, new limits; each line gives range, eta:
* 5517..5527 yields 2.95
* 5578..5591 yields 2.95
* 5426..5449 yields 2.87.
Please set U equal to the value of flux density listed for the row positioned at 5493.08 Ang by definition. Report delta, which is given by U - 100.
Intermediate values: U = 16.69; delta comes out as -83.3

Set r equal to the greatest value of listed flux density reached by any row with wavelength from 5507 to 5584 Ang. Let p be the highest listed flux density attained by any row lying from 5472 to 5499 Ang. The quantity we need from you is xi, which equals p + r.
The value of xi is 36.2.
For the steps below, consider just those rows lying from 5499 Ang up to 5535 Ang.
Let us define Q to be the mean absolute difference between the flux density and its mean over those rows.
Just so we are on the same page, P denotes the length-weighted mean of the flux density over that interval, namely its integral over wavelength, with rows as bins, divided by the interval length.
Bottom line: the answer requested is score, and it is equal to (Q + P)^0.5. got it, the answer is 4.20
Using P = 17.2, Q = 0.40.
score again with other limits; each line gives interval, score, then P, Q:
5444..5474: 4.05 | 15.9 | 0.56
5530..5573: 4.22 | 17.2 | 0.59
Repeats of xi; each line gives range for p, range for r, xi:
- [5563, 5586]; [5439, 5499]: 36.2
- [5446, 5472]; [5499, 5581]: 35.4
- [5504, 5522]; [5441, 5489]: 34.9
